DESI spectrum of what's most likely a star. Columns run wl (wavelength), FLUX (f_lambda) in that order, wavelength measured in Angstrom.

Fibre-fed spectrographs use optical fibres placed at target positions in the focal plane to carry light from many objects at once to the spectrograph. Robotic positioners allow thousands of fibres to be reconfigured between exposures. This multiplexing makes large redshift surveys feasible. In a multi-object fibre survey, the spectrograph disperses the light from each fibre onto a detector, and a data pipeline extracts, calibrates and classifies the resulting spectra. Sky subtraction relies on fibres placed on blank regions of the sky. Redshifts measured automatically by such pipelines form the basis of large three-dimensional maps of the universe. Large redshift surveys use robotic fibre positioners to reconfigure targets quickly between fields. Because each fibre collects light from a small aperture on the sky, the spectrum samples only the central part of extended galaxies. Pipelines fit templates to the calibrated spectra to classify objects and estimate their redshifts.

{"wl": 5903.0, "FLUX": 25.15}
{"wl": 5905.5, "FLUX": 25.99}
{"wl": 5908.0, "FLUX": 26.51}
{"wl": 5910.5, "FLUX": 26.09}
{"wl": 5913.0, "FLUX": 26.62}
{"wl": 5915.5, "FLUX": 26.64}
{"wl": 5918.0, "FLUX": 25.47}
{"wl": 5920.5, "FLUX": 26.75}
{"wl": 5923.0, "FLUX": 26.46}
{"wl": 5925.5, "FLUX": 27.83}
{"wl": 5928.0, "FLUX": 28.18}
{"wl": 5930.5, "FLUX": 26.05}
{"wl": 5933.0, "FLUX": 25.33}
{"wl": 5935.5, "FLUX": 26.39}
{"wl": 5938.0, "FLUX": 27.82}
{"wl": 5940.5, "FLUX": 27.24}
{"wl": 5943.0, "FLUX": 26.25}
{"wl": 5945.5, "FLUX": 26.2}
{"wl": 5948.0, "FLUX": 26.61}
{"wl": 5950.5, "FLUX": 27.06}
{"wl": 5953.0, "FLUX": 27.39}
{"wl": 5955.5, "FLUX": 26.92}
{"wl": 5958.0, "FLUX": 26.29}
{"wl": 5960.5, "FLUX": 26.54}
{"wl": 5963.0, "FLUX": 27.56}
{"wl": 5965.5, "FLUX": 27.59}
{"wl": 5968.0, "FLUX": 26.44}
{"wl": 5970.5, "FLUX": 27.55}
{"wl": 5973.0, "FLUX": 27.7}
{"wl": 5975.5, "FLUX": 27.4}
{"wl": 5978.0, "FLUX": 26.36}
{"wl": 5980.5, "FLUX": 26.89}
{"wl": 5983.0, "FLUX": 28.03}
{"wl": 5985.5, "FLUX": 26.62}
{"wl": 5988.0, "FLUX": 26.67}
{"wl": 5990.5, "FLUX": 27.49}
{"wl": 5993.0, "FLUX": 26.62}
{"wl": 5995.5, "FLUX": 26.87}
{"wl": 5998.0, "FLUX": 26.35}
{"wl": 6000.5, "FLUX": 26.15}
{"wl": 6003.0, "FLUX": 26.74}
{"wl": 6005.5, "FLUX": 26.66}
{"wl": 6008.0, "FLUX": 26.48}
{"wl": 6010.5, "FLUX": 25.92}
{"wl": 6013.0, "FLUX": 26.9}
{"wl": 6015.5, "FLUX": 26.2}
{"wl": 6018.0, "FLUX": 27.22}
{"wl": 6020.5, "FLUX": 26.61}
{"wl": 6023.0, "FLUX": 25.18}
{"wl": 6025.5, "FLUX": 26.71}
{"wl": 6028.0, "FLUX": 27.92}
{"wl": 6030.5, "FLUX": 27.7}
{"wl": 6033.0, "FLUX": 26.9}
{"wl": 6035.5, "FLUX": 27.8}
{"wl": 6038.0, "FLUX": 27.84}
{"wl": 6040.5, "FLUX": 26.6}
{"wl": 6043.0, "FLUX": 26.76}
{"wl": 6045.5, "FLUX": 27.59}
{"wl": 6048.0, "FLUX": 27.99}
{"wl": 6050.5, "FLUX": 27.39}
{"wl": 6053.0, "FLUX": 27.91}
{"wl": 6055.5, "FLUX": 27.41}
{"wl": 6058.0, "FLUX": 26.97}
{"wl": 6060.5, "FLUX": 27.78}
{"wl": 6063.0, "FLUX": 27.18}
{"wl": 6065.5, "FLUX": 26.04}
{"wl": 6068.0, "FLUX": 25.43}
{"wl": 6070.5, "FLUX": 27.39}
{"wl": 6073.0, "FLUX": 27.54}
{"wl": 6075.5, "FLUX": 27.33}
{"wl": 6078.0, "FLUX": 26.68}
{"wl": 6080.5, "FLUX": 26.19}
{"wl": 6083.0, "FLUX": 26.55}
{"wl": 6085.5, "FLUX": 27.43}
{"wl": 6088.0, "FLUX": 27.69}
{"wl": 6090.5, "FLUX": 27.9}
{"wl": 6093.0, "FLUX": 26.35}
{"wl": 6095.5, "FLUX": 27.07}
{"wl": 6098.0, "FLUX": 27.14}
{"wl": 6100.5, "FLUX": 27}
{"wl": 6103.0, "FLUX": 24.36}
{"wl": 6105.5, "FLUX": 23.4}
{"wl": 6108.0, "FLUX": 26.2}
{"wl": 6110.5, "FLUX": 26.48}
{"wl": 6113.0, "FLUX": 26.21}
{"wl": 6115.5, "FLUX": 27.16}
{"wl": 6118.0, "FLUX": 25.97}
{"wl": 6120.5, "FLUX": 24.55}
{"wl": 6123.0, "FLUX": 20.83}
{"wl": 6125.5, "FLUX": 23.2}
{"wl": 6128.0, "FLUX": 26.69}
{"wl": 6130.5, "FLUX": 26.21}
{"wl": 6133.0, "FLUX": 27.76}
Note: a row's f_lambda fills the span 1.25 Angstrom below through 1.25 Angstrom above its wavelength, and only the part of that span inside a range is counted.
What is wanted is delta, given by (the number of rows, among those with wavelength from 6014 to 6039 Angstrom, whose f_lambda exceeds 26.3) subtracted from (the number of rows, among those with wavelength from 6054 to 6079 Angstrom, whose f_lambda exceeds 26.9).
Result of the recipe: -1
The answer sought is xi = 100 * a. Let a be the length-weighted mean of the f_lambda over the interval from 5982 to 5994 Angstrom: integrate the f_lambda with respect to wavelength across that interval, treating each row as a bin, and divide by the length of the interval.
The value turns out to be 2708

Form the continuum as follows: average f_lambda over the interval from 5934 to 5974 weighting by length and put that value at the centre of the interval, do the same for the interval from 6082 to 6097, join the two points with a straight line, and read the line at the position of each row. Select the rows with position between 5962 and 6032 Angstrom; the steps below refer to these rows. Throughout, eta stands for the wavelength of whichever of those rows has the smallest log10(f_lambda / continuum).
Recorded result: 6023.0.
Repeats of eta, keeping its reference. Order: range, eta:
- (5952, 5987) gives 5958.0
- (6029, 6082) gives 6068.0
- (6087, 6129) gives 6123.0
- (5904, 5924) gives 5918.0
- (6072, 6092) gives 6080.5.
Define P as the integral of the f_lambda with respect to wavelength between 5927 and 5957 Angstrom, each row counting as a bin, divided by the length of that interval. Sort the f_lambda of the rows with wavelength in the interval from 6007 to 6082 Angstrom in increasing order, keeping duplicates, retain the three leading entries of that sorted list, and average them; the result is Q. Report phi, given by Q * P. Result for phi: 683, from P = 26.8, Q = 25.5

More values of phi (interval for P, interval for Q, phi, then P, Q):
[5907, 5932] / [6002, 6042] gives 687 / 26.6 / 25.8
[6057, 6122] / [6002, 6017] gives 695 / 26.5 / 26.2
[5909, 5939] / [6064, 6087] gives 689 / 26.6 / 25.9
